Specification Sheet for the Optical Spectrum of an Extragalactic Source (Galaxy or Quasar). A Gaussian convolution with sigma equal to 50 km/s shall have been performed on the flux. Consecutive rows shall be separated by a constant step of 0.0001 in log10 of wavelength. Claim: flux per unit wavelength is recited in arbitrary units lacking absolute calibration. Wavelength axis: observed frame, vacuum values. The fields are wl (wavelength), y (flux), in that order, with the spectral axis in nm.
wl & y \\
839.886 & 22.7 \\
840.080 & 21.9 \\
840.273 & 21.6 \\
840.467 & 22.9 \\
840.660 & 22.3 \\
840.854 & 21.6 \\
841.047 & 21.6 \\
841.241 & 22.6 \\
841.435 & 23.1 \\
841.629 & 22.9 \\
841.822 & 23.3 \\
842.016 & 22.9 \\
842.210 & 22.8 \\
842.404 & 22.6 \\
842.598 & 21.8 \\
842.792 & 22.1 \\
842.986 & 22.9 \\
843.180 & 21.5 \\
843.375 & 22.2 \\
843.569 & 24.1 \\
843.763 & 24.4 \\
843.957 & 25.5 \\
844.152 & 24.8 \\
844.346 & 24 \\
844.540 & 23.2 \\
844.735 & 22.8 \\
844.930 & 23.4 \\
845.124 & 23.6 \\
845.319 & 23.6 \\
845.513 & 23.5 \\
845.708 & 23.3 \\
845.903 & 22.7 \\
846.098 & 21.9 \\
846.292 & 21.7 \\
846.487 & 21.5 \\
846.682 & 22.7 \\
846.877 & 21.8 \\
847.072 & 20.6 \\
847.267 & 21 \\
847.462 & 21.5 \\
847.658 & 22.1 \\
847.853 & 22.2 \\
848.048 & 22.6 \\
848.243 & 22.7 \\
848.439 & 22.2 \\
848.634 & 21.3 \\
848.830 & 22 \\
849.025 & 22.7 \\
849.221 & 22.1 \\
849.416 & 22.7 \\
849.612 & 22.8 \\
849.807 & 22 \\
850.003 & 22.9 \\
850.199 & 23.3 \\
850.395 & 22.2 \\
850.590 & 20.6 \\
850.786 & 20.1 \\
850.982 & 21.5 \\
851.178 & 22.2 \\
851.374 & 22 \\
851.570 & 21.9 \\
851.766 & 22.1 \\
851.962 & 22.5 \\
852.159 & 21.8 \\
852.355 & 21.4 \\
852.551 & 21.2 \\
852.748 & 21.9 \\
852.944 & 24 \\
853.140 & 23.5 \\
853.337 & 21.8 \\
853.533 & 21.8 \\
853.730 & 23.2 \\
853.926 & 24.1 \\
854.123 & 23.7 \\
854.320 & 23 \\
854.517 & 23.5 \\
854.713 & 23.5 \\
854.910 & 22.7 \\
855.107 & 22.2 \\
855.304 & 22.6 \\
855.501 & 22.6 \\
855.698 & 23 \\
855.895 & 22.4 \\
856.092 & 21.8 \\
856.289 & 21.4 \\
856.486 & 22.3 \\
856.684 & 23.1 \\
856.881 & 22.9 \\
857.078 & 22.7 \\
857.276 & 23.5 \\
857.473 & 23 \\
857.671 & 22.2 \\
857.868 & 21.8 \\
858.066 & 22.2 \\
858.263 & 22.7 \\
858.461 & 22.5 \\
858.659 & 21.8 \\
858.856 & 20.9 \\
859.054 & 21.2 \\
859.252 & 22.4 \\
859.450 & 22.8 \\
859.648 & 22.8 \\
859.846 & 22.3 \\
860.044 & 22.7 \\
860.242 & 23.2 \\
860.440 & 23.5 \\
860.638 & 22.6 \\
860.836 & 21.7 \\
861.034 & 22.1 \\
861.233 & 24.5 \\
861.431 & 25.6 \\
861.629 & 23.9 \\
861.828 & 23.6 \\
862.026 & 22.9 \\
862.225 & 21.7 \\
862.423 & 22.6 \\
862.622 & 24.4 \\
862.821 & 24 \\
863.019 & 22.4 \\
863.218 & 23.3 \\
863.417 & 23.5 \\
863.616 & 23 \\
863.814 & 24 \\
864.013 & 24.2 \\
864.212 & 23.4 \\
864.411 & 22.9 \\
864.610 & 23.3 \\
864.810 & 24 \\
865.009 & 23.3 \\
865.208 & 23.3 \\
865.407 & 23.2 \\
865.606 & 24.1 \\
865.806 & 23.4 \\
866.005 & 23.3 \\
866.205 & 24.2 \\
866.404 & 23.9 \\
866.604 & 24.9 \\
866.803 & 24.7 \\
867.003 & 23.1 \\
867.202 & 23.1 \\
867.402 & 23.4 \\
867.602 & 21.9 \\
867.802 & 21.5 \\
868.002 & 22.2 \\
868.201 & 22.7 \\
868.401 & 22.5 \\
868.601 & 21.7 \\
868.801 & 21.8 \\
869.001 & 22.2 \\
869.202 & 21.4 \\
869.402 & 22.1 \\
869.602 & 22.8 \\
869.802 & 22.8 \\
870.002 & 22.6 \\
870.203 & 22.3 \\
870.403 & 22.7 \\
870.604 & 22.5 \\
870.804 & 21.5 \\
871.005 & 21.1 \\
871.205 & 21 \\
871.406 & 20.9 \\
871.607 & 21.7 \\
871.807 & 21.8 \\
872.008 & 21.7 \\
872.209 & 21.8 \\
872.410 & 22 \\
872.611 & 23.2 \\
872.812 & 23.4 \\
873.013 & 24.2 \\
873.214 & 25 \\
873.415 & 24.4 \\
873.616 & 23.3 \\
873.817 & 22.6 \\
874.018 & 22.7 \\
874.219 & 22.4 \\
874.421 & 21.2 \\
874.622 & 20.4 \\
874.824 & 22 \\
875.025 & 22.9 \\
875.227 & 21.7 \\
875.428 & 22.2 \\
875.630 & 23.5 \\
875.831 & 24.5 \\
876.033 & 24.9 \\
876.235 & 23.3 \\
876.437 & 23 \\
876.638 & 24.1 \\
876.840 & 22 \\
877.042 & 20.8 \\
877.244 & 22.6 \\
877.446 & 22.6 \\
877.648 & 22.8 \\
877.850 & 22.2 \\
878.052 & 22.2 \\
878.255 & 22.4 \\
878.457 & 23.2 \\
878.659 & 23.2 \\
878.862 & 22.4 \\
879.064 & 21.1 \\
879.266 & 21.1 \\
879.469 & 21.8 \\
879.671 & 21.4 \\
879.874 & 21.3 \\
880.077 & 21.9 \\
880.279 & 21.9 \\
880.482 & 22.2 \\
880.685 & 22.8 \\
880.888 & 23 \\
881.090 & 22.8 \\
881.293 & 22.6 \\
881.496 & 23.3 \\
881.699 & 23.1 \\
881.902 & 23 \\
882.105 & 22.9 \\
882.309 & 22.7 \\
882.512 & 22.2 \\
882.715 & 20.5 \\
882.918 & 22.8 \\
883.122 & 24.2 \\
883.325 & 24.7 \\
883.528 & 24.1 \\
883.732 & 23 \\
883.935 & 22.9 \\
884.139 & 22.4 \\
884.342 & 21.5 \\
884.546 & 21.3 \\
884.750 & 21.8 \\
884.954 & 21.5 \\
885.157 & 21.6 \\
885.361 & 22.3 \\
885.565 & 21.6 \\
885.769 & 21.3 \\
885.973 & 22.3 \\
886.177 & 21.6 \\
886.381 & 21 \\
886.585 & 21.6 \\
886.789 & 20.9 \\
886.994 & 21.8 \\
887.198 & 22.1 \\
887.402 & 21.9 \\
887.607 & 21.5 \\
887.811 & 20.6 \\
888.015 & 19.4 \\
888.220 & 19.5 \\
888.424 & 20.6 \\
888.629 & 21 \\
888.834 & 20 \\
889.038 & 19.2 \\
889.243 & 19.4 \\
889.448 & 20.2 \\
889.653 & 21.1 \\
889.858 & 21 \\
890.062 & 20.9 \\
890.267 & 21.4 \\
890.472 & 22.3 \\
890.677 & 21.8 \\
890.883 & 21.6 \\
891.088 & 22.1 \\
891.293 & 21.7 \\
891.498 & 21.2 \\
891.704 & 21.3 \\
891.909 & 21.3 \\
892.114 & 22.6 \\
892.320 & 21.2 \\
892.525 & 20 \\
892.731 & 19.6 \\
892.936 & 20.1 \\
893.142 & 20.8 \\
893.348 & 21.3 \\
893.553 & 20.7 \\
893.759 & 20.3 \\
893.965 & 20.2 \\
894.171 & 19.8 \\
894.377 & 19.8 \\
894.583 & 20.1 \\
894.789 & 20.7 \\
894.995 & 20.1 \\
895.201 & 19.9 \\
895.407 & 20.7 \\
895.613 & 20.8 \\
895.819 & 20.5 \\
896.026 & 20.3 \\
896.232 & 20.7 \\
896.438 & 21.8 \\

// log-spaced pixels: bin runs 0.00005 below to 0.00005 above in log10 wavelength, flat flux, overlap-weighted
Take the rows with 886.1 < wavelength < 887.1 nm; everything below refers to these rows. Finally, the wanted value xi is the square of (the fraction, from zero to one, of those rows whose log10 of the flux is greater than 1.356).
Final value 0.00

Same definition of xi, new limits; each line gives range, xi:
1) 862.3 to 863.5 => 0.44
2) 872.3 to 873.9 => 0.56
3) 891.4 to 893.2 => 0.00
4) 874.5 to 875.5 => 0.04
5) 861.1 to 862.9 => 0.60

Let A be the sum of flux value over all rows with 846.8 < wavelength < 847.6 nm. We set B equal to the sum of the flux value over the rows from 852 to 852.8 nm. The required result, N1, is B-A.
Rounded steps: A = 85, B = 86.3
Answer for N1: 1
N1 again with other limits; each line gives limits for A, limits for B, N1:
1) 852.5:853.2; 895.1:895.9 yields -9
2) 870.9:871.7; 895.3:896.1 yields -2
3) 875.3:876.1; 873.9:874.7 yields -8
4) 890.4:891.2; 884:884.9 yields -1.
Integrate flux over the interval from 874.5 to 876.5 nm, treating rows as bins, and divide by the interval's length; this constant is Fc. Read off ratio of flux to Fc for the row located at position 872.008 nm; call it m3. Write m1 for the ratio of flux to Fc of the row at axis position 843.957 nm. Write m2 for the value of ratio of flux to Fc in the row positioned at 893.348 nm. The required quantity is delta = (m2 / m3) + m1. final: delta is 2.10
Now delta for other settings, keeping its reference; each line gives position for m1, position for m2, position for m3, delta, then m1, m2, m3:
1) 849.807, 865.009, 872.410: 2.02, 0.96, 1.02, 0.96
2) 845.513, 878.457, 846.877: 2.09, 1.03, 1.02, 0.96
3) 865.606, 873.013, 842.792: 2.15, 1.06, 1.06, 0.97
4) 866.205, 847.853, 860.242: 2.02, 1.06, 0.97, 1.02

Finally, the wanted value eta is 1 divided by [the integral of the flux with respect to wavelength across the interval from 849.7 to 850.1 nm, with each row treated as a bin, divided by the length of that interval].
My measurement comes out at 0.0445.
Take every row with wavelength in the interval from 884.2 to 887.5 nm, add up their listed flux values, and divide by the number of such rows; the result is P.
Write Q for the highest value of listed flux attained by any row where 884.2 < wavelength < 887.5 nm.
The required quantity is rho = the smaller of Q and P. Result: 21.6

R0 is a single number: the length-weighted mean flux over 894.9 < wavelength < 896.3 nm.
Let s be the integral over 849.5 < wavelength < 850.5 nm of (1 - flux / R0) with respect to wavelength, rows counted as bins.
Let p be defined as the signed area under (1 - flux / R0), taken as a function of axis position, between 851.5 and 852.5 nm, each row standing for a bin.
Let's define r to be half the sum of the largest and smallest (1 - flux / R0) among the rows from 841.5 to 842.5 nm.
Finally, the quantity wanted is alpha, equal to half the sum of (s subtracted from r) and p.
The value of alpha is -0.04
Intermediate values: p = -0.072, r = -0.12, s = -0.108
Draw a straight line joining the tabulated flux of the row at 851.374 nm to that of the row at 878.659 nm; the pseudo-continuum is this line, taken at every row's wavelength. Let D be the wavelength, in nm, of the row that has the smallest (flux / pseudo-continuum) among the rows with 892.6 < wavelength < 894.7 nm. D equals 892.731 nm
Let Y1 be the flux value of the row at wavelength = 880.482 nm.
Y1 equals 22.2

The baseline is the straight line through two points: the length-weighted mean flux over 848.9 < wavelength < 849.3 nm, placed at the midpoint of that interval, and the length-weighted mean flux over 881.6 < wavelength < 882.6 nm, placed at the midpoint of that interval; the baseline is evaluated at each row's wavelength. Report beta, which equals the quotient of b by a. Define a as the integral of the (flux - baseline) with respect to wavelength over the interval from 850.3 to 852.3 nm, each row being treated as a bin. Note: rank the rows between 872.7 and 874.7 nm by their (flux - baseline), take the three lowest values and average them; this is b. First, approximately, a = -1.5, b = -1.4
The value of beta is 0.9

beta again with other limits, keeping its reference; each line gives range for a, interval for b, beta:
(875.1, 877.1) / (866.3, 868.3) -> -1.1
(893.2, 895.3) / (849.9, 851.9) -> 0.3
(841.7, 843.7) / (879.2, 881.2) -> -2.2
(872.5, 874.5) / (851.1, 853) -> -0.8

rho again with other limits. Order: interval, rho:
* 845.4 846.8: 22.5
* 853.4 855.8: 23.0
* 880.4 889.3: 21.9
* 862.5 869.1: 23.2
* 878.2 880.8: 22.1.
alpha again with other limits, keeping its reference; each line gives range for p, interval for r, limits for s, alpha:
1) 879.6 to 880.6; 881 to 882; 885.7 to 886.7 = -0.07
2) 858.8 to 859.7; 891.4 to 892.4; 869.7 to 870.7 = -0.02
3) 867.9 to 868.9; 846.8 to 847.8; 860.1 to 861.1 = -0.01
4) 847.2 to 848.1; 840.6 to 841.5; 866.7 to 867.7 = -0.01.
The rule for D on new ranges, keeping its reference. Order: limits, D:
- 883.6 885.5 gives 884.546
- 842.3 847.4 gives 847.072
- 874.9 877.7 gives 877.042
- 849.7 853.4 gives 850.786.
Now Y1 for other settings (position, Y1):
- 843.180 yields 21.5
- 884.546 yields 21.3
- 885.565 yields 21.6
